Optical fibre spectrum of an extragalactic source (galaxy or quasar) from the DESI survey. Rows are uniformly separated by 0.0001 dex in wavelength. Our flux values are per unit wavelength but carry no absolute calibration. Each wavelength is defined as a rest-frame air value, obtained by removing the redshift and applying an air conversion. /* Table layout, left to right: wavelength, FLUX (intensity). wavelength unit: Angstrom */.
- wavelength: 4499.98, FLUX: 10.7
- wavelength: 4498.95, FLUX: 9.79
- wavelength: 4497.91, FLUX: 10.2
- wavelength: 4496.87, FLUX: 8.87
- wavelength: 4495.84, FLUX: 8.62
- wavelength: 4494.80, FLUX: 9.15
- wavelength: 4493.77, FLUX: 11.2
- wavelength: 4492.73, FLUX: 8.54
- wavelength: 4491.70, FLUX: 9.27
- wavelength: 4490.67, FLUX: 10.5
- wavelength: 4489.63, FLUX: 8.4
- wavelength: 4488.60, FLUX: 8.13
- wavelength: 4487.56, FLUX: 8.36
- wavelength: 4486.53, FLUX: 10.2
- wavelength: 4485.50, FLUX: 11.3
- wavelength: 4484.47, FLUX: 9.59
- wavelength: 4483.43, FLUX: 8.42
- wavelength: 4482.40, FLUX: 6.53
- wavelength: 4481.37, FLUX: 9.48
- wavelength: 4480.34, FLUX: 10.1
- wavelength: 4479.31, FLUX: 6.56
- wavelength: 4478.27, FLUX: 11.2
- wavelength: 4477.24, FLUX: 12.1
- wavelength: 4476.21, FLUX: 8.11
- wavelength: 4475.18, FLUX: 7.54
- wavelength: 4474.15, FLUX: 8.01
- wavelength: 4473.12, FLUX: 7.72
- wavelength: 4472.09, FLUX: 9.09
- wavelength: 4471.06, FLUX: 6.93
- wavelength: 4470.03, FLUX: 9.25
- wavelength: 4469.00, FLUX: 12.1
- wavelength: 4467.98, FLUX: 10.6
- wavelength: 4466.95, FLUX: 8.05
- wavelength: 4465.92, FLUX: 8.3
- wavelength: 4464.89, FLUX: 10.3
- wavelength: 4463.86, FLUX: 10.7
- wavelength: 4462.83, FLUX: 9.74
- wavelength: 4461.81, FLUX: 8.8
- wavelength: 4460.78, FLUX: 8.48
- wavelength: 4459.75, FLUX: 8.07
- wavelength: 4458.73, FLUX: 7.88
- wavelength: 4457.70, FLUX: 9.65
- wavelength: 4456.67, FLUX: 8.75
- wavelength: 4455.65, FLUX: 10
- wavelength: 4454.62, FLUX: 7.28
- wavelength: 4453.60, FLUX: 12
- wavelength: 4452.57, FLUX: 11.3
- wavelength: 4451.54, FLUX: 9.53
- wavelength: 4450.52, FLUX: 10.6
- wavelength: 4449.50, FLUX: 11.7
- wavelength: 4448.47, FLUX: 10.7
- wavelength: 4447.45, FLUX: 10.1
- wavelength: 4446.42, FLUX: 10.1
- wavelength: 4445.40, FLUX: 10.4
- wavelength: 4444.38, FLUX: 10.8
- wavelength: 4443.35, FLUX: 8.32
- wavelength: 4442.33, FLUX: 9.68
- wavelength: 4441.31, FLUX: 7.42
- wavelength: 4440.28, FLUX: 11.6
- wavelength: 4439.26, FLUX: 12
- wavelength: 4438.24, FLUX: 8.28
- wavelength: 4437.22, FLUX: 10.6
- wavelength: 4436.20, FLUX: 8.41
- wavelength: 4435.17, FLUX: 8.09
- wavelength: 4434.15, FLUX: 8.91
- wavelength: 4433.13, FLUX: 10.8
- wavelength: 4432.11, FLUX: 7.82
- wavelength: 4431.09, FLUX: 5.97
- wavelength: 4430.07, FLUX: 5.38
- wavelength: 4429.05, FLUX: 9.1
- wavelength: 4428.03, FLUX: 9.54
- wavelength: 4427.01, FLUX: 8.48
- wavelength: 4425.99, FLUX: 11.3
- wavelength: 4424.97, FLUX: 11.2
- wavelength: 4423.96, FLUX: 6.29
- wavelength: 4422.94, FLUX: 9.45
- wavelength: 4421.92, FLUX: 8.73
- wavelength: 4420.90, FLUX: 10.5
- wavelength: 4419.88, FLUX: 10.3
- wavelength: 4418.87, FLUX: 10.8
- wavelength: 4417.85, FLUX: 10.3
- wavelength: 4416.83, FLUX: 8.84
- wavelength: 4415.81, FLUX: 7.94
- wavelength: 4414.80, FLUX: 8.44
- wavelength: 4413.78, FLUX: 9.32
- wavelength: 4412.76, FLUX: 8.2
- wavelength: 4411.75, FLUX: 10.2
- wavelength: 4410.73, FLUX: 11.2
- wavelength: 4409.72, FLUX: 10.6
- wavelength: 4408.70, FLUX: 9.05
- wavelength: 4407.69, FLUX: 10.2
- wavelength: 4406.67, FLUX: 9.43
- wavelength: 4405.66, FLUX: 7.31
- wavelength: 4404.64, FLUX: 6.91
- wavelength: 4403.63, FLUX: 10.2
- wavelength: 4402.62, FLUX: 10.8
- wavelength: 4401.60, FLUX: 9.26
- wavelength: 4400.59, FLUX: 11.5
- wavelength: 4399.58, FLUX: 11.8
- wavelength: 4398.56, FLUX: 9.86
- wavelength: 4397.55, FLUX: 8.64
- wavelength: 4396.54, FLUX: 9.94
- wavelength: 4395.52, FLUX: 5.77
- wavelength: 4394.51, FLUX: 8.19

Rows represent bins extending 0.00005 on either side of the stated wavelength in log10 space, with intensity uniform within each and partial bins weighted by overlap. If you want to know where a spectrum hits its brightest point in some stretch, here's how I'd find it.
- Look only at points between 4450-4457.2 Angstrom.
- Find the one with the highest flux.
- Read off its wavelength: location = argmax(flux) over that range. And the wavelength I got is 4453.60 Angstrom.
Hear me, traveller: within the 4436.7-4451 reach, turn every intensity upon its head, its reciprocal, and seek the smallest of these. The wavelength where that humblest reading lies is 4439.26 Angstrom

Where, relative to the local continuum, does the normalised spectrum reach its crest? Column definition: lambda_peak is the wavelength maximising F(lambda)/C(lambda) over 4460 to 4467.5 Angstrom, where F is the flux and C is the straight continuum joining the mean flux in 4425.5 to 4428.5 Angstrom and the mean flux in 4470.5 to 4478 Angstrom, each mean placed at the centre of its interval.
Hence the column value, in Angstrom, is 4463.86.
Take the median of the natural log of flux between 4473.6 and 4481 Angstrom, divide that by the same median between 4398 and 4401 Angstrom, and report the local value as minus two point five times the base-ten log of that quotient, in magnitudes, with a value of 0.17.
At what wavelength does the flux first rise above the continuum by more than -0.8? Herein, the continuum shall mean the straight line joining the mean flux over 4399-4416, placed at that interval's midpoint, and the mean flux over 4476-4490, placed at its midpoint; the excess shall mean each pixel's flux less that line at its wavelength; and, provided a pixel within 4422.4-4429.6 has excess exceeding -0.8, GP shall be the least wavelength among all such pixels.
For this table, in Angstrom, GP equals 4422.94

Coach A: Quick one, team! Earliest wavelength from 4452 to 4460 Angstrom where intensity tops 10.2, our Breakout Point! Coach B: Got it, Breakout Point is 4452.57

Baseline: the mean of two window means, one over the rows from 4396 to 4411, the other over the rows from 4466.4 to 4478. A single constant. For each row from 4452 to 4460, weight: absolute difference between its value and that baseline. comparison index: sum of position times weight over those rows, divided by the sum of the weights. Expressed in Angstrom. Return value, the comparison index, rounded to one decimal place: 4455.5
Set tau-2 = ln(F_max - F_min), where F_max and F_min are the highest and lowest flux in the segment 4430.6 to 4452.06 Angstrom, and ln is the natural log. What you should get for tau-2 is 1.80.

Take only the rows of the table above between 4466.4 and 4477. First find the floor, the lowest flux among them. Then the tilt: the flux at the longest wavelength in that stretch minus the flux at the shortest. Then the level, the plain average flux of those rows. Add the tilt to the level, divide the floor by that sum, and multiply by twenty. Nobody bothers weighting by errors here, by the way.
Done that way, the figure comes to 16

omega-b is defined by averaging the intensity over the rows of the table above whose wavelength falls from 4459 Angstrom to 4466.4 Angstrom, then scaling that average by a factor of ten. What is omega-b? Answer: 92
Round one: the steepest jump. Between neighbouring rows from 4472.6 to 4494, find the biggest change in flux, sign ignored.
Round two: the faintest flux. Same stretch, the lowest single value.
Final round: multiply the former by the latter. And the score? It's 30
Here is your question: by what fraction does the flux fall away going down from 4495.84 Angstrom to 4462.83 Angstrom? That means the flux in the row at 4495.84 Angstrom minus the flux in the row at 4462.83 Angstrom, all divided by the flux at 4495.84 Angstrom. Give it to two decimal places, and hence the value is -0.13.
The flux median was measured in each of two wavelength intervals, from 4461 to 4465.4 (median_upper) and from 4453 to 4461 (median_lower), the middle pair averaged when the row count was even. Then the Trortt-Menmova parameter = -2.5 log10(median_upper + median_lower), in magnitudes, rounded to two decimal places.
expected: -3.18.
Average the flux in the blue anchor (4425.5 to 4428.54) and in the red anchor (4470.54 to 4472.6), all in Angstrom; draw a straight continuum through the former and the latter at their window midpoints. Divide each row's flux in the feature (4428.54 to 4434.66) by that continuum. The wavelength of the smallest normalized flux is 4430.07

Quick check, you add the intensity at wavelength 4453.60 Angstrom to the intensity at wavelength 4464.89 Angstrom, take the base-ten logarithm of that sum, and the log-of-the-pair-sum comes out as 1.35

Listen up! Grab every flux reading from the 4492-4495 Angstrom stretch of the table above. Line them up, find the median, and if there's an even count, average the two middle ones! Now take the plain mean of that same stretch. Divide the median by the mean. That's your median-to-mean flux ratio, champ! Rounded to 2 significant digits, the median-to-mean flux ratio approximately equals 0.95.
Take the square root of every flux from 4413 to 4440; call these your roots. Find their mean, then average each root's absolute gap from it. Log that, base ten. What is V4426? -0.66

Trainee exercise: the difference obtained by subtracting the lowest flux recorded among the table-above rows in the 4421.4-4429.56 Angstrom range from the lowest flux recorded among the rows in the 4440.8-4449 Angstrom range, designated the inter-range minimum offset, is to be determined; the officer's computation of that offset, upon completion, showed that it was 1.1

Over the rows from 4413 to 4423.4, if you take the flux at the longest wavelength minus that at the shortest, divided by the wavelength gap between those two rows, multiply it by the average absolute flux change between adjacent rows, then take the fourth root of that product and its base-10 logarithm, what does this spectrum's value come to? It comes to -0.48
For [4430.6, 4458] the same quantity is -0.16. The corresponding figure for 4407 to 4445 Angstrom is -0.39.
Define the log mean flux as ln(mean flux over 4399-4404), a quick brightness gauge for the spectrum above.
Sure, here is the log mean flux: 2.37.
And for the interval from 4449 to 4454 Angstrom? 2.40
